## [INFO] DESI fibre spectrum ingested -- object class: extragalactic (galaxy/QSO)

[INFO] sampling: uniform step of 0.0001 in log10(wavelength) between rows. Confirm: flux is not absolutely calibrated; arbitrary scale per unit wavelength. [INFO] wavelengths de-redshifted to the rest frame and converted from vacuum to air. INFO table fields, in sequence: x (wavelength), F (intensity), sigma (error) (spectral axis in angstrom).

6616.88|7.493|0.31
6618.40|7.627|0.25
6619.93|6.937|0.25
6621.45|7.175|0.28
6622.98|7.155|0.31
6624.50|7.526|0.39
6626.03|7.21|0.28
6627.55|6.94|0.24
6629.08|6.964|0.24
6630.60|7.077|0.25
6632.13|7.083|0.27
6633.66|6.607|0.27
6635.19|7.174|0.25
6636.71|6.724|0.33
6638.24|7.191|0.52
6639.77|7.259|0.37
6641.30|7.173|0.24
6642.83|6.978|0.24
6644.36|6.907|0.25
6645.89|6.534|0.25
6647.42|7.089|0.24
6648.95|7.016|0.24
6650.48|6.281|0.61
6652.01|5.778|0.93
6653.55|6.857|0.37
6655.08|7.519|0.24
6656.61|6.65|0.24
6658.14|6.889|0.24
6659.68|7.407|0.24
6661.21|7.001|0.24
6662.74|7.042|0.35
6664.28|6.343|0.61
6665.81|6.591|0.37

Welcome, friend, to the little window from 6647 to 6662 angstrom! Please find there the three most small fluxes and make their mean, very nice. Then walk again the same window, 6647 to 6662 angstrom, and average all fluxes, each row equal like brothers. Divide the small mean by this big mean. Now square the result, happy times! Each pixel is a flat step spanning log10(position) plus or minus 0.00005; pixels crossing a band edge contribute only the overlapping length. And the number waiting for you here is 0.83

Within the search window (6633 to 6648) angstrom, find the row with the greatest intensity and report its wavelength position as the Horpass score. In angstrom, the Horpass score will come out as 6639.77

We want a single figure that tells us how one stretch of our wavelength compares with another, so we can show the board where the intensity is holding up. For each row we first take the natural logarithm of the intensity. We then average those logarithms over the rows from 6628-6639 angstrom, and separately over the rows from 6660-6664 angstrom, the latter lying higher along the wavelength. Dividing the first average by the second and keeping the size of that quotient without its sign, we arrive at 1.00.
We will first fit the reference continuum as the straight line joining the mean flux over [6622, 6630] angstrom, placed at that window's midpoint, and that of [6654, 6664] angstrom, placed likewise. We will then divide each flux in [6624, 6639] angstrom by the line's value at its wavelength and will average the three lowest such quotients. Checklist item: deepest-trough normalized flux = 0.95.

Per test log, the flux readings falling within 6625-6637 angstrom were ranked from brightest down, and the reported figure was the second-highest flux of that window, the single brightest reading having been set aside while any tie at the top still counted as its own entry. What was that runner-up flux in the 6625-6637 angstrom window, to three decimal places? 7.174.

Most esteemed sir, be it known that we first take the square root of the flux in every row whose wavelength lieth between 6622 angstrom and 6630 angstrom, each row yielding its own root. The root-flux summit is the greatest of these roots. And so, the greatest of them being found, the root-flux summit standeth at 2.74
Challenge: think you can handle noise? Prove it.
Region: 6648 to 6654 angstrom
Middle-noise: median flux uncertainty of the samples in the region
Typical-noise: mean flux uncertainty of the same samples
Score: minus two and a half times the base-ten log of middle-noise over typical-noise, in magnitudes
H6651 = 0.10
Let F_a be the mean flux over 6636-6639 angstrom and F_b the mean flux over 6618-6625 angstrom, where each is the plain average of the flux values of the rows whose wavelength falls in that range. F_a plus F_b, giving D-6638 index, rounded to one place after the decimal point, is 14.2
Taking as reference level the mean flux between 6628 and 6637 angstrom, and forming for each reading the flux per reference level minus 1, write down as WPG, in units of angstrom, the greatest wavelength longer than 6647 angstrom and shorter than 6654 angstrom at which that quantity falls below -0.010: 6653.55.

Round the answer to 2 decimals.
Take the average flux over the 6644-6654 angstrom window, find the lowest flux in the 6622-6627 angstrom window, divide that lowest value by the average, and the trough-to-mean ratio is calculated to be 1.08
